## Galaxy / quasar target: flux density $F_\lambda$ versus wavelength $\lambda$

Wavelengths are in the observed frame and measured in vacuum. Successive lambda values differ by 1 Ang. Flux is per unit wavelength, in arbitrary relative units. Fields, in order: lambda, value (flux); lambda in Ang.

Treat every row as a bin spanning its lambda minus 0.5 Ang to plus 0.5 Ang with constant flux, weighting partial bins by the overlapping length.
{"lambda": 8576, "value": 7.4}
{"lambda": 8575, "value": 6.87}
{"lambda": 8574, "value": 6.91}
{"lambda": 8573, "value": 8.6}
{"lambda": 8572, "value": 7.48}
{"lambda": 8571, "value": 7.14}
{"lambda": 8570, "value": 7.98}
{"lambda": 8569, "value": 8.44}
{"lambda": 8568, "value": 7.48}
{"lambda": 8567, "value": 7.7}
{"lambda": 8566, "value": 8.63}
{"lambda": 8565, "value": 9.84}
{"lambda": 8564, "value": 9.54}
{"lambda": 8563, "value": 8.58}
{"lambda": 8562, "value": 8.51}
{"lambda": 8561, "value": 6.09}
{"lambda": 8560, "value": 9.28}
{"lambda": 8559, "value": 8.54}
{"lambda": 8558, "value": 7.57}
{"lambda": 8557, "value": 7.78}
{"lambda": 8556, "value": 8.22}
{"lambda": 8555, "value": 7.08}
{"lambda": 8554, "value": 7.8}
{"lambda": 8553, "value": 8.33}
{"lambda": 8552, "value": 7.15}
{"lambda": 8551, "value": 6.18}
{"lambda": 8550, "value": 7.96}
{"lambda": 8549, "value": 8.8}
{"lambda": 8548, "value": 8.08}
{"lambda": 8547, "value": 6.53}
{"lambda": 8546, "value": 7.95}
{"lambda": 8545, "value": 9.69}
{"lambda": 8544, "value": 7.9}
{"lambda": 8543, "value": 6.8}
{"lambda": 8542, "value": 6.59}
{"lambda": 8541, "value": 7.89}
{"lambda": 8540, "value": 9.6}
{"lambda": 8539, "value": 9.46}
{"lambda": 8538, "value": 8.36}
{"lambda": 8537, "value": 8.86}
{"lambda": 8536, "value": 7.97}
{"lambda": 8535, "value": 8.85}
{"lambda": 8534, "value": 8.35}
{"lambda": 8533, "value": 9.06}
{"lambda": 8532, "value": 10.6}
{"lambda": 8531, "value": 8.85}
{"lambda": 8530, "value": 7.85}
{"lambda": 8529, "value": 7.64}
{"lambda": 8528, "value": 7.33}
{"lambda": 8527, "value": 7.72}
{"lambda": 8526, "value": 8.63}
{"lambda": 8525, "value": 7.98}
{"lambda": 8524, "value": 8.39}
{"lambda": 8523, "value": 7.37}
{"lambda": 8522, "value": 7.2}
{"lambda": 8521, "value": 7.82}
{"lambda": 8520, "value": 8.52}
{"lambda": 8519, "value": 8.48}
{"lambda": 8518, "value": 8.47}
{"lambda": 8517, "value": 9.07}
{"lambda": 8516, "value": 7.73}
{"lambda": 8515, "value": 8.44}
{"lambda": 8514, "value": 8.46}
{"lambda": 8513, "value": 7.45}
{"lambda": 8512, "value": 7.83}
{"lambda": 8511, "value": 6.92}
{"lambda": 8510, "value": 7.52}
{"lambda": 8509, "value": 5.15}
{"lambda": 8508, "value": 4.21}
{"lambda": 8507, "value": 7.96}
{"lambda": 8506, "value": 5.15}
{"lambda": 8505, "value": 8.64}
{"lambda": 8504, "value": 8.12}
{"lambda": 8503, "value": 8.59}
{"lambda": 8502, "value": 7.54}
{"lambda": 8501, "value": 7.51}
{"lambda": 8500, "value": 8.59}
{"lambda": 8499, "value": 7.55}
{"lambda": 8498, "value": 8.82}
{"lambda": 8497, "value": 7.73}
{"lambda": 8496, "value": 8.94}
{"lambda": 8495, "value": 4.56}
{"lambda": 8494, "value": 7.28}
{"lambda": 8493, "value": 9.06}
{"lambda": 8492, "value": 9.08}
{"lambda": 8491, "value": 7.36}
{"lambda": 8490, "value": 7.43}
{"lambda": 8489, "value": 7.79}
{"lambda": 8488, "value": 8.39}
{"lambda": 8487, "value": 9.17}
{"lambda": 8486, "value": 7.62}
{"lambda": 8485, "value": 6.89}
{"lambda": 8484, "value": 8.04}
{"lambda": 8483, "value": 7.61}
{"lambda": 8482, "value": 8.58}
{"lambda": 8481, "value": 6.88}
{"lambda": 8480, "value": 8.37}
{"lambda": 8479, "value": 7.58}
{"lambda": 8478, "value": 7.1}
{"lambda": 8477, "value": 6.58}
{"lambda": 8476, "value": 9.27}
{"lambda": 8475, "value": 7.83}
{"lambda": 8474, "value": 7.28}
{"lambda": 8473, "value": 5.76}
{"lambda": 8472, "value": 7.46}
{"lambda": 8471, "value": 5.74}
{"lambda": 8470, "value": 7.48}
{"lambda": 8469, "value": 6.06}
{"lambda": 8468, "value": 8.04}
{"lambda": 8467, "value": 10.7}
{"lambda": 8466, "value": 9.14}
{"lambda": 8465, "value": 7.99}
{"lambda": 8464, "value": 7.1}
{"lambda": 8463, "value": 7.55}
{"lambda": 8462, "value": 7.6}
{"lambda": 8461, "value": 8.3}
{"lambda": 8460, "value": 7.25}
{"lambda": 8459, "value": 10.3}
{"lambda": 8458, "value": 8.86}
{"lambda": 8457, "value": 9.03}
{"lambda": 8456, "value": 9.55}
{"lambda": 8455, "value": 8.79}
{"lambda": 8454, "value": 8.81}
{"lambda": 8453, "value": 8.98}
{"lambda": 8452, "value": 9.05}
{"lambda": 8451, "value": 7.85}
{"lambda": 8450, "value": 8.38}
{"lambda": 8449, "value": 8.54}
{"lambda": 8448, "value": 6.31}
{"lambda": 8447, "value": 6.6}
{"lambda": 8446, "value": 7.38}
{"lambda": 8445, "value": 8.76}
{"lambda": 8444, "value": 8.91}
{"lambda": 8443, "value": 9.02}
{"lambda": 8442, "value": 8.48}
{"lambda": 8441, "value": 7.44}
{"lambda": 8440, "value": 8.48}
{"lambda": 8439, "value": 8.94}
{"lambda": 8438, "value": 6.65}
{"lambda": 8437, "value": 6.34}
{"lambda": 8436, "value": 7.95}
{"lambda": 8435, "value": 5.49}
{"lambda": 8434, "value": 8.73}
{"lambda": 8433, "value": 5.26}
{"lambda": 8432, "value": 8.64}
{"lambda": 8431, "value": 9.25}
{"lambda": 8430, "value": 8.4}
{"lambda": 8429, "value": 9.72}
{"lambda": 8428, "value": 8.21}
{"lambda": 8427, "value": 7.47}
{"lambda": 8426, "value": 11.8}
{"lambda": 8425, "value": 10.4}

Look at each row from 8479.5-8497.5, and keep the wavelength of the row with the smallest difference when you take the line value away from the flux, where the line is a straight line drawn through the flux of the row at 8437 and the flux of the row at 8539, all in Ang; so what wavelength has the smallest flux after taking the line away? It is 8495 Ang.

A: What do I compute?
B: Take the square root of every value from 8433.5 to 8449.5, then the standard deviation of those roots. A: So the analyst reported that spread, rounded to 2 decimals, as 0.21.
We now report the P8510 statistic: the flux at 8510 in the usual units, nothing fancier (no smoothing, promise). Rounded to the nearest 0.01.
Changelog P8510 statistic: 7.52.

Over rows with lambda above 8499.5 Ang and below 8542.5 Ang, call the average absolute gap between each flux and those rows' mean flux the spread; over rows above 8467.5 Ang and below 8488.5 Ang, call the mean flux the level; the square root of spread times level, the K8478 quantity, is 2.44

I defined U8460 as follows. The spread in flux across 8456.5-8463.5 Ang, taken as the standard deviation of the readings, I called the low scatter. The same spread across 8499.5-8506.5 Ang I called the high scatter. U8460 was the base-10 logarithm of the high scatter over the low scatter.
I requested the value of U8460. 0.1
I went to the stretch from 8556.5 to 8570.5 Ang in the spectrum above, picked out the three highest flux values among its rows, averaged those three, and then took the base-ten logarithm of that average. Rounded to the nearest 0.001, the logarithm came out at 0.980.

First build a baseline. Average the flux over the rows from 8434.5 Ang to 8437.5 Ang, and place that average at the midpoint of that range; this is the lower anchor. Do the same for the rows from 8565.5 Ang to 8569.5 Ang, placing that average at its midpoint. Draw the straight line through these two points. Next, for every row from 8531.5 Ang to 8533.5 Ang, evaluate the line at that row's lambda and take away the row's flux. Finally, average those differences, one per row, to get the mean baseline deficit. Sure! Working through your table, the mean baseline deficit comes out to -2.2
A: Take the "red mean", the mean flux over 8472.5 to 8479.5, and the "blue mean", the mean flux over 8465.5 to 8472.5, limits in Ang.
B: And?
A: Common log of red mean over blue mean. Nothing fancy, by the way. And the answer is -0.03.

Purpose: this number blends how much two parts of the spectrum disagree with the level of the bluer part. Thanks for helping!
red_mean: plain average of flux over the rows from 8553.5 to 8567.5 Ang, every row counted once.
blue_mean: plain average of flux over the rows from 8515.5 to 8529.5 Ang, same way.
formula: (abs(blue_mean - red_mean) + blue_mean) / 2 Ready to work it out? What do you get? 4.11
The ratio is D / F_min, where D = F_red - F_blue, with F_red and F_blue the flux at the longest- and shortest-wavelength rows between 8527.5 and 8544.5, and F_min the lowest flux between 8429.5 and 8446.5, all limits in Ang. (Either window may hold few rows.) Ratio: 0.11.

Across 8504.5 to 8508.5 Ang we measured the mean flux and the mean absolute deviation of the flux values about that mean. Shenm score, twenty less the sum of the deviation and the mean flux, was 11.70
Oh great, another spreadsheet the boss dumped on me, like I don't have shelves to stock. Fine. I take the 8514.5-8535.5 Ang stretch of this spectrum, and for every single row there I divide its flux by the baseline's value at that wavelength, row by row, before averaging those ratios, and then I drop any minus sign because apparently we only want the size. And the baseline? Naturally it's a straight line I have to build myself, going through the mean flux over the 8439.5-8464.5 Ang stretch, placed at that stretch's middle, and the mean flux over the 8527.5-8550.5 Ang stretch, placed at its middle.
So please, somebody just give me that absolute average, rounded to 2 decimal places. 1.00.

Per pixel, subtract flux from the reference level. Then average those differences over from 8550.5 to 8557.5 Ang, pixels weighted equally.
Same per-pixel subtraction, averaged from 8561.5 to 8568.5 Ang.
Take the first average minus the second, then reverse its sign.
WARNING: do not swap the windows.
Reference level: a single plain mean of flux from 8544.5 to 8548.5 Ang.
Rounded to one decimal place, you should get -1.1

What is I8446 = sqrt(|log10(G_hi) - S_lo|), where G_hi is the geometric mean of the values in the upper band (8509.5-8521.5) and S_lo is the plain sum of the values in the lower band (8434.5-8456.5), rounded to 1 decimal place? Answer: 13.3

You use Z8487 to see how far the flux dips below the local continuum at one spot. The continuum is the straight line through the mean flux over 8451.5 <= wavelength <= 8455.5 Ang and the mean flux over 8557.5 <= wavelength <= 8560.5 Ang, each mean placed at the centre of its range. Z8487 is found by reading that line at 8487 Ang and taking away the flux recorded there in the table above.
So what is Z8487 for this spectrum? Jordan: -0.40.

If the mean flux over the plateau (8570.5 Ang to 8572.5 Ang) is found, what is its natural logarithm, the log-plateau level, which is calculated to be 1.99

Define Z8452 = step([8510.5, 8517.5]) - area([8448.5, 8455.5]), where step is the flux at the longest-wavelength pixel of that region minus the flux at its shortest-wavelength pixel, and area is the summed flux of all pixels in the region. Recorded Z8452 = -58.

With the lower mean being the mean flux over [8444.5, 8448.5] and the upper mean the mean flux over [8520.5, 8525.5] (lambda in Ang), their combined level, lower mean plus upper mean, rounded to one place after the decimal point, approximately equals 15.0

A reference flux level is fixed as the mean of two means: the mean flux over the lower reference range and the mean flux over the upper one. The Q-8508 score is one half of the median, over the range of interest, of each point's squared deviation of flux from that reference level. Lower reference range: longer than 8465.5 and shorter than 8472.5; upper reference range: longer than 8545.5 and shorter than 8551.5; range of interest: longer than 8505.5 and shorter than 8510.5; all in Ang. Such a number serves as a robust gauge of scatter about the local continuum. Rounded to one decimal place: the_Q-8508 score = 3.2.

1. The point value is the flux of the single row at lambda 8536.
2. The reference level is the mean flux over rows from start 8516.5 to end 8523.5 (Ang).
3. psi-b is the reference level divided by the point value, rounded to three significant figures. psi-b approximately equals 1.02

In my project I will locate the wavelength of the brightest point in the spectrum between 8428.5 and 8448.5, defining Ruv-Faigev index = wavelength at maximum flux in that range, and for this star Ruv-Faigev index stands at 8429 Ang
